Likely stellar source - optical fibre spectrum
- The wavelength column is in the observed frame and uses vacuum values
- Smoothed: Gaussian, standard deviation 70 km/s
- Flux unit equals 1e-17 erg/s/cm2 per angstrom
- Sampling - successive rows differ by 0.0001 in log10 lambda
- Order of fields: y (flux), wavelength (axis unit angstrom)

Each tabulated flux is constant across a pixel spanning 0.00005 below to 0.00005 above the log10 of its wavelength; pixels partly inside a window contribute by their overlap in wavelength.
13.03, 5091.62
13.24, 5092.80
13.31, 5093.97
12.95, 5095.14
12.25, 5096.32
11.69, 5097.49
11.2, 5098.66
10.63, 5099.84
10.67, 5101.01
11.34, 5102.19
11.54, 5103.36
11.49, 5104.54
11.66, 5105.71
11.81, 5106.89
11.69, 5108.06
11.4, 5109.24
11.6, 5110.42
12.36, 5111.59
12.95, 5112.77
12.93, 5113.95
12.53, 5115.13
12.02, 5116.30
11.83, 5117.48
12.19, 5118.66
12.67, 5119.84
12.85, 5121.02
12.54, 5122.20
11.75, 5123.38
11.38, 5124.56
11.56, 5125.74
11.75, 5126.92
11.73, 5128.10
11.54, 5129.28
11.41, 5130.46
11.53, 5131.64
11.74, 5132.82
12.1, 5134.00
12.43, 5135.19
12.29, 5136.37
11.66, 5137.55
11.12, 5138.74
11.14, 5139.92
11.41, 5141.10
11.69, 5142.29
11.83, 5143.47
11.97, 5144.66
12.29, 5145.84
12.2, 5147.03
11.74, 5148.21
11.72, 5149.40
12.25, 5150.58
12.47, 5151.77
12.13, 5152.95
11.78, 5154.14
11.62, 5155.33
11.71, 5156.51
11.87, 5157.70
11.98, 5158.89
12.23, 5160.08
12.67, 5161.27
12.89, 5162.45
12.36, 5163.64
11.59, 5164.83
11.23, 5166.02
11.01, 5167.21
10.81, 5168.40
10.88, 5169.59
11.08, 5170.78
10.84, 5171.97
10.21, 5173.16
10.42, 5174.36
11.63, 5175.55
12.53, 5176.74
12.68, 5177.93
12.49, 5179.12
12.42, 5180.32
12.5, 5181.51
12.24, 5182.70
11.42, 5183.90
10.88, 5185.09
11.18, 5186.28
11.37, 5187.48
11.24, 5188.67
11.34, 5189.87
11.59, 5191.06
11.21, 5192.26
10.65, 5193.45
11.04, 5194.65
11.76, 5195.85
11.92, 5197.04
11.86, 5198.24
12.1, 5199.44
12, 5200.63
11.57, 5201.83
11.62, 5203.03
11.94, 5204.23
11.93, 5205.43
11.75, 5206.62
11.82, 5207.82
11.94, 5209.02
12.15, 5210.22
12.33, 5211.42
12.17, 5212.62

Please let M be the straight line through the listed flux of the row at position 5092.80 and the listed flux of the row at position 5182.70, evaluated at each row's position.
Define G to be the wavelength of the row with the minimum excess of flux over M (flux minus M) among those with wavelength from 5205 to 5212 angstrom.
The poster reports 5206.62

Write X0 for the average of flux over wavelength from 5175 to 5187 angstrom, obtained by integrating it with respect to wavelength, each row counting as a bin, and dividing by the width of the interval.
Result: 12.0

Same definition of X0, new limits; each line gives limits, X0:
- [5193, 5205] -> 11.7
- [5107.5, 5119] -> 12.1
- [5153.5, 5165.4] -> 12.1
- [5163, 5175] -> 11.0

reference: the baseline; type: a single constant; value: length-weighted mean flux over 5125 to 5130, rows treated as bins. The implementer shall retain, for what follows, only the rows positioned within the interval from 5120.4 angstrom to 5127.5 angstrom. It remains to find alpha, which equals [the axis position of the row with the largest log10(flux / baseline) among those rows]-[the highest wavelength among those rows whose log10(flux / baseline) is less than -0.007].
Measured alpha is -3.5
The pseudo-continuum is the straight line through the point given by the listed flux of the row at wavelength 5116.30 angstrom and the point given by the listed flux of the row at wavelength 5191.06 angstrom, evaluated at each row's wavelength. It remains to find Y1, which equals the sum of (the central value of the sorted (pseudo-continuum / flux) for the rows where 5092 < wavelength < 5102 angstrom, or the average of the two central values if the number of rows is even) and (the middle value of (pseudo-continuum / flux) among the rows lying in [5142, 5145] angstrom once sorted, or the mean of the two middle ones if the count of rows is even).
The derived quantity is 2.02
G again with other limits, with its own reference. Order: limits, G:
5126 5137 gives 5130.46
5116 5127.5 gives 5124.56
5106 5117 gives 5109.24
